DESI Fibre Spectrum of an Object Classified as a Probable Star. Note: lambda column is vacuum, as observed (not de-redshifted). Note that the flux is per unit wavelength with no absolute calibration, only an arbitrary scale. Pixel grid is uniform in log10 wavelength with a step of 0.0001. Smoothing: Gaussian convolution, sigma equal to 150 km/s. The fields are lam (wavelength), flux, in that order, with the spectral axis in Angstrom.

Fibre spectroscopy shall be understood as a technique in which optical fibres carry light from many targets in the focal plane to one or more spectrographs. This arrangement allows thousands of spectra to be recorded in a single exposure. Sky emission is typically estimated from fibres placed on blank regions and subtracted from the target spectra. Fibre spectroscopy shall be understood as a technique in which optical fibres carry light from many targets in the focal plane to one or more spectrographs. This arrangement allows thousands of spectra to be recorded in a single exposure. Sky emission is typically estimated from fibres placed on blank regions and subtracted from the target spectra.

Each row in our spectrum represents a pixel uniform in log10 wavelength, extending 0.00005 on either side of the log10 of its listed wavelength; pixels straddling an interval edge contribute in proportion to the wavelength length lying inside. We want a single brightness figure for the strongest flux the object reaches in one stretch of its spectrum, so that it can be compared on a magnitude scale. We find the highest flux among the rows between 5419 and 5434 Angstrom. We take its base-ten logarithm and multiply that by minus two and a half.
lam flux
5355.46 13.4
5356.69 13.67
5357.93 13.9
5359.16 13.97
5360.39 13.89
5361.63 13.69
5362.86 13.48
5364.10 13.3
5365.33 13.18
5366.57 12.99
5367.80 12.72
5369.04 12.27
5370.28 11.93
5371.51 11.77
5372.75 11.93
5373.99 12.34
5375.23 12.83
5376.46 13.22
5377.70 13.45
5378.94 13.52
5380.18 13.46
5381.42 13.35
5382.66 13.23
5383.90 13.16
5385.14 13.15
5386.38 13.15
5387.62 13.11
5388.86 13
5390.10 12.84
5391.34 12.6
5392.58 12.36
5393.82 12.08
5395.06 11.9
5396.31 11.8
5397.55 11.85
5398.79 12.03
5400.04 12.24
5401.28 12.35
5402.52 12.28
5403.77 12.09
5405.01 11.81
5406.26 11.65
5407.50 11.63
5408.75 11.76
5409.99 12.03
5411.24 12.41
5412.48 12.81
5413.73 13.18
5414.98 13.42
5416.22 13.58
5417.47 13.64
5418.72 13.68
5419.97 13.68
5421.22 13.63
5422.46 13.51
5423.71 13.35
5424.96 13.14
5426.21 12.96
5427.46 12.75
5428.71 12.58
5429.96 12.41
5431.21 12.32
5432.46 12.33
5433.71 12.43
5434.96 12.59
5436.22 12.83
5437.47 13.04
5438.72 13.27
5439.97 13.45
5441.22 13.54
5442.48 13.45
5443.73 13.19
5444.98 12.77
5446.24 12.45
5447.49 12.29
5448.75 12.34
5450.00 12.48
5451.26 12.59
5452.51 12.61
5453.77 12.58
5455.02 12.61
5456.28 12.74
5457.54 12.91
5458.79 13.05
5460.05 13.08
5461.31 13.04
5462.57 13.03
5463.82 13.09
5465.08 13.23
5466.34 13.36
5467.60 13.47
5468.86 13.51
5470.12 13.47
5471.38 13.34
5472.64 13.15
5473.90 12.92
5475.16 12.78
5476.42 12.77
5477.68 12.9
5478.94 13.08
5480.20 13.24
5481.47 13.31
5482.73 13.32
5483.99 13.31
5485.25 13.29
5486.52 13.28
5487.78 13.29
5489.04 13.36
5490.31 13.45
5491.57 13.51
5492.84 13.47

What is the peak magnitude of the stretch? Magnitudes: -2.84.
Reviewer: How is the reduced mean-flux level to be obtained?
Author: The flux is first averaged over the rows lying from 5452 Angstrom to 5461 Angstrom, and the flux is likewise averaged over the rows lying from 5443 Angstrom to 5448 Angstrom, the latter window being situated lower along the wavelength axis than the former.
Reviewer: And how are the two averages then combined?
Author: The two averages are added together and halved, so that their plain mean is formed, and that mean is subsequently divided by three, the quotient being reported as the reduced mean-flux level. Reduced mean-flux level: 4.25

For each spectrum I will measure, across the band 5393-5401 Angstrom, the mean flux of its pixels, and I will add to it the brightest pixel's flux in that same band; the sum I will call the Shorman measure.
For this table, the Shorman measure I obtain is 24.2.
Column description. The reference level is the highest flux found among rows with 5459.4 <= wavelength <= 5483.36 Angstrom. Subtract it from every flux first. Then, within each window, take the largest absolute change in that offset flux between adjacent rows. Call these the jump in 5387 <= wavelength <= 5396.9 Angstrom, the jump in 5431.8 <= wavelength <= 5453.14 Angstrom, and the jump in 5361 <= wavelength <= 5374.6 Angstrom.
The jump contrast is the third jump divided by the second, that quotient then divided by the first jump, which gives 4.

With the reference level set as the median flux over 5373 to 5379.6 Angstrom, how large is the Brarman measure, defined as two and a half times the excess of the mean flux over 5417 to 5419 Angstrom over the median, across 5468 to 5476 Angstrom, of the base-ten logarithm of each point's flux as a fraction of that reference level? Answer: 34.1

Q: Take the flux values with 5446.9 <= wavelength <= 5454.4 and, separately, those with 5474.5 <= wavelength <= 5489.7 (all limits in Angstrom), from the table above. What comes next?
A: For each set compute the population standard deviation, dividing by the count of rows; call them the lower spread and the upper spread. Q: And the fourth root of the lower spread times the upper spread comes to 0.40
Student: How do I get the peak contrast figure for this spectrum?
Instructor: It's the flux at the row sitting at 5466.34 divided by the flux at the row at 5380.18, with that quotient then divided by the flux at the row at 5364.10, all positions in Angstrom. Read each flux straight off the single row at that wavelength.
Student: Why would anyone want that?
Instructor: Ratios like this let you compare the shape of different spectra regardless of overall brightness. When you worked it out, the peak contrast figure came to 0.075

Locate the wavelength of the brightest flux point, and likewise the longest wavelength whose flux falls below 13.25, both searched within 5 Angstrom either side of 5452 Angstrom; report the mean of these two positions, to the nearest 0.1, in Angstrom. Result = 5456.3 Angstrom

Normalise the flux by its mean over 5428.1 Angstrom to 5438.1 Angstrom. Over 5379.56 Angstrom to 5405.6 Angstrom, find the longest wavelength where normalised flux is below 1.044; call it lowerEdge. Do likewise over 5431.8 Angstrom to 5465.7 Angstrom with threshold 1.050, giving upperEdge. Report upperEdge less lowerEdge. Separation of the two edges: 58.8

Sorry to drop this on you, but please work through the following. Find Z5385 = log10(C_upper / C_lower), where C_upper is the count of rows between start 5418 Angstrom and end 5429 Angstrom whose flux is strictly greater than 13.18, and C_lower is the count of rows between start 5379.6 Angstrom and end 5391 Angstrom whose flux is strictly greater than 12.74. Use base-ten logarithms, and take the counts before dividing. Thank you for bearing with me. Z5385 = -0.26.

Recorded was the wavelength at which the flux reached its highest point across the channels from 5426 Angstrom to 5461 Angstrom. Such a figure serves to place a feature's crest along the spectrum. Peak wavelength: 5441.22 Angstrom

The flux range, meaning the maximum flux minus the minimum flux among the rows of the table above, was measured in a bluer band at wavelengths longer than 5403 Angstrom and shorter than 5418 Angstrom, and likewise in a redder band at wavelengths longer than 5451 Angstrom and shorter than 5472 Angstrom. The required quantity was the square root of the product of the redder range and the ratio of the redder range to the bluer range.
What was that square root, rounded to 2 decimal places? 0.66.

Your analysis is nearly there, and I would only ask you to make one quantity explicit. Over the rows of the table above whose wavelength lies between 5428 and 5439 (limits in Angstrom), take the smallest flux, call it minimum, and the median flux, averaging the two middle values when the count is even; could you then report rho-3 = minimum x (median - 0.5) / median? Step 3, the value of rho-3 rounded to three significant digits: 11.8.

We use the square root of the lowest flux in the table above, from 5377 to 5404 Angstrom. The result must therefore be 3.44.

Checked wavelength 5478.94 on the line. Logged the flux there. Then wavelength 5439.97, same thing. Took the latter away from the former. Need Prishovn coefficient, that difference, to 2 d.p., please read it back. -0.37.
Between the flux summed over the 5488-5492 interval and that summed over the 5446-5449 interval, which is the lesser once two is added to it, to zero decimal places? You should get 39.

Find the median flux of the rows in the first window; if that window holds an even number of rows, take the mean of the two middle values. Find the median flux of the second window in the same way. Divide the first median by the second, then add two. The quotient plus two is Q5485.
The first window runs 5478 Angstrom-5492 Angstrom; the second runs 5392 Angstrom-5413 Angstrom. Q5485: 3.11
